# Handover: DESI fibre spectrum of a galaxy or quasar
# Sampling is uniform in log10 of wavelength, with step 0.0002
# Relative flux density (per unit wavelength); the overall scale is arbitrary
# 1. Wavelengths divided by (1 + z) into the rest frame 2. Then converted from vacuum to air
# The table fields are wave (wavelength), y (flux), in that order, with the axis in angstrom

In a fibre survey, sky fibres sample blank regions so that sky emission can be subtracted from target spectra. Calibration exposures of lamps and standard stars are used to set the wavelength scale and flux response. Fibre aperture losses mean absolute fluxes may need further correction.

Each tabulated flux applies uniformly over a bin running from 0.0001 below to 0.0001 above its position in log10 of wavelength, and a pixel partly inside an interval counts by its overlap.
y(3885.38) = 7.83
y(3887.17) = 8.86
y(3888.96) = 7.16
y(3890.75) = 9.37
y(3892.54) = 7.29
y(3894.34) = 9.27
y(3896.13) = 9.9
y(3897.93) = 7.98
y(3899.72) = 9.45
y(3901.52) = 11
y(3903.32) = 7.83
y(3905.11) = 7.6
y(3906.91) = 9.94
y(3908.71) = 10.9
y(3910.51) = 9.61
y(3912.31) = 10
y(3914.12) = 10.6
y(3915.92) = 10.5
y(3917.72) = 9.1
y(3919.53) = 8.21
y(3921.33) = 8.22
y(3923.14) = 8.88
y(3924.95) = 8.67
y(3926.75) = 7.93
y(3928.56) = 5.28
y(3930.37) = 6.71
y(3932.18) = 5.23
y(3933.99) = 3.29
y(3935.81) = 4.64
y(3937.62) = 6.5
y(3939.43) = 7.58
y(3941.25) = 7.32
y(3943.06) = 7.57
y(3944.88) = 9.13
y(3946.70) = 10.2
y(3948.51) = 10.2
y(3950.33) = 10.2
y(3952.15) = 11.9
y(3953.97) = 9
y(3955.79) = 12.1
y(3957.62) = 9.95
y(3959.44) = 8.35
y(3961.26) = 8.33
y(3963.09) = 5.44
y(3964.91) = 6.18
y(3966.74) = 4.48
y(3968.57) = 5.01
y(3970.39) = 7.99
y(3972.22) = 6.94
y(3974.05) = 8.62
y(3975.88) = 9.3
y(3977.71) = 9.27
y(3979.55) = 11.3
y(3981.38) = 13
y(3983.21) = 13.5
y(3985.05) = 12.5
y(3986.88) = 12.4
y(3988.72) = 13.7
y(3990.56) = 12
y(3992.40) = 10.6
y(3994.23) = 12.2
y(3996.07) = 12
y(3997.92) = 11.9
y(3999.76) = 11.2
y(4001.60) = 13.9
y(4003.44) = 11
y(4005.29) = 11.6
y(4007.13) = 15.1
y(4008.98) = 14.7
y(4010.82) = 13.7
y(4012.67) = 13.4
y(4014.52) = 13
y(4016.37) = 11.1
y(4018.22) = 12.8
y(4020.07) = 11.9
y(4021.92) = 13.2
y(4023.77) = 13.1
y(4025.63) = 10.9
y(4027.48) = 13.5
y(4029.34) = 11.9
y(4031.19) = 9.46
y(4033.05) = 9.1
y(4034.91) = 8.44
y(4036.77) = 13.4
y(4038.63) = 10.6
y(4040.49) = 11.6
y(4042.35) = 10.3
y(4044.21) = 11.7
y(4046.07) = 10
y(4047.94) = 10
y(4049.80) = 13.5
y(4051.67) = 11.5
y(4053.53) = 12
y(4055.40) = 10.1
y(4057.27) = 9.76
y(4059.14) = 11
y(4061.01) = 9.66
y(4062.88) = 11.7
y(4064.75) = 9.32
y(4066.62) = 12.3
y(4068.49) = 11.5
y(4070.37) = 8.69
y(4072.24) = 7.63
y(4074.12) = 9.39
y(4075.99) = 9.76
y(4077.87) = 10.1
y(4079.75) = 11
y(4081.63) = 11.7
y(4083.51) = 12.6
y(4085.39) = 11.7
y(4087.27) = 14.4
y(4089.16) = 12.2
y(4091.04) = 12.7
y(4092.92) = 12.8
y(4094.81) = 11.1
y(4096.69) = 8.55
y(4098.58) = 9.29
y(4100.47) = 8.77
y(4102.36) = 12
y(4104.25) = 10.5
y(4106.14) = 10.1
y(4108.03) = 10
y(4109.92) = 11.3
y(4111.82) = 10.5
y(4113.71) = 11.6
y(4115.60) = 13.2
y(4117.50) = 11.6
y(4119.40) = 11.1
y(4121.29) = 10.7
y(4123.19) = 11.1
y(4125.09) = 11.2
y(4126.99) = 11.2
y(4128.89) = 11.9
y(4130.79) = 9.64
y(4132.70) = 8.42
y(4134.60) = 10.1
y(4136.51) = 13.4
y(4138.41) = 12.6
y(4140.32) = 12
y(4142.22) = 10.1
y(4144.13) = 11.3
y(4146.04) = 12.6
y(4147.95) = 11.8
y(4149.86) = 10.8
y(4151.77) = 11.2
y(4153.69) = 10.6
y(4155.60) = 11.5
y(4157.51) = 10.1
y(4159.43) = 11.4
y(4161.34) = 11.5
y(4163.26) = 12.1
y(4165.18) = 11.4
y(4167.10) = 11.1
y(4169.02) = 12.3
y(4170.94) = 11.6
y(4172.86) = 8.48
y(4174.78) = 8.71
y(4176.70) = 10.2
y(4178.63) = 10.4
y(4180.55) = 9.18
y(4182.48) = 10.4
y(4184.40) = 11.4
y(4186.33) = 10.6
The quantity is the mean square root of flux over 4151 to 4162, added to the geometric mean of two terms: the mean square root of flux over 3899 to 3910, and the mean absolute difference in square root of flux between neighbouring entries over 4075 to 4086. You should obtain 3.9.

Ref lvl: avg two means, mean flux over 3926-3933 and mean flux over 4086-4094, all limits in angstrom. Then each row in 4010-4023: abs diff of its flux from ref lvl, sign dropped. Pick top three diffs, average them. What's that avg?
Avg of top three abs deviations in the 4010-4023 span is 3.8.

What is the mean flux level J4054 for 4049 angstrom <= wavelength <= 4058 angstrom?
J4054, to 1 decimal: 11.4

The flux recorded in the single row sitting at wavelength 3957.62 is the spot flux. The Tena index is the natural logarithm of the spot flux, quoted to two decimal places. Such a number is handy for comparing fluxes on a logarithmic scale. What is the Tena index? 2.30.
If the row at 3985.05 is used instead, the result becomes 2.53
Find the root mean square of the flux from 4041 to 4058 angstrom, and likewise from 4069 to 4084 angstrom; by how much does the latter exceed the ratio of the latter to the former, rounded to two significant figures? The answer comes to 9.3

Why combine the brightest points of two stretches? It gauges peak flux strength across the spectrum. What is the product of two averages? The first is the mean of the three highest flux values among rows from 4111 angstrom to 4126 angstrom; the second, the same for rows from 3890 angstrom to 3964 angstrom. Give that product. 142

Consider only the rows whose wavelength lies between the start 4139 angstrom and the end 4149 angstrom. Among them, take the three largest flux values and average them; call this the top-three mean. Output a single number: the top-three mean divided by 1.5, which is 8.1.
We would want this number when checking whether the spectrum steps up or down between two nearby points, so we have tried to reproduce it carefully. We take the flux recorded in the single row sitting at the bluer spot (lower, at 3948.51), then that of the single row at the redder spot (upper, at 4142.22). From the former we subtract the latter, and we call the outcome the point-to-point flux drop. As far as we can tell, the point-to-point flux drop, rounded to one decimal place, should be 0.1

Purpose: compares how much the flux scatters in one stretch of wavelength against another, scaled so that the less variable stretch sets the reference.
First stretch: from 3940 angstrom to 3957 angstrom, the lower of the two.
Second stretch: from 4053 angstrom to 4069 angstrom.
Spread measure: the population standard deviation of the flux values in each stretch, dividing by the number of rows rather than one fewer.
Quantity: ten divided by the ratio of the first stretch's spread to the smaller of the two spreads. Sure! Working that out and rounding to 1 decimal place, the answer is 6.7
